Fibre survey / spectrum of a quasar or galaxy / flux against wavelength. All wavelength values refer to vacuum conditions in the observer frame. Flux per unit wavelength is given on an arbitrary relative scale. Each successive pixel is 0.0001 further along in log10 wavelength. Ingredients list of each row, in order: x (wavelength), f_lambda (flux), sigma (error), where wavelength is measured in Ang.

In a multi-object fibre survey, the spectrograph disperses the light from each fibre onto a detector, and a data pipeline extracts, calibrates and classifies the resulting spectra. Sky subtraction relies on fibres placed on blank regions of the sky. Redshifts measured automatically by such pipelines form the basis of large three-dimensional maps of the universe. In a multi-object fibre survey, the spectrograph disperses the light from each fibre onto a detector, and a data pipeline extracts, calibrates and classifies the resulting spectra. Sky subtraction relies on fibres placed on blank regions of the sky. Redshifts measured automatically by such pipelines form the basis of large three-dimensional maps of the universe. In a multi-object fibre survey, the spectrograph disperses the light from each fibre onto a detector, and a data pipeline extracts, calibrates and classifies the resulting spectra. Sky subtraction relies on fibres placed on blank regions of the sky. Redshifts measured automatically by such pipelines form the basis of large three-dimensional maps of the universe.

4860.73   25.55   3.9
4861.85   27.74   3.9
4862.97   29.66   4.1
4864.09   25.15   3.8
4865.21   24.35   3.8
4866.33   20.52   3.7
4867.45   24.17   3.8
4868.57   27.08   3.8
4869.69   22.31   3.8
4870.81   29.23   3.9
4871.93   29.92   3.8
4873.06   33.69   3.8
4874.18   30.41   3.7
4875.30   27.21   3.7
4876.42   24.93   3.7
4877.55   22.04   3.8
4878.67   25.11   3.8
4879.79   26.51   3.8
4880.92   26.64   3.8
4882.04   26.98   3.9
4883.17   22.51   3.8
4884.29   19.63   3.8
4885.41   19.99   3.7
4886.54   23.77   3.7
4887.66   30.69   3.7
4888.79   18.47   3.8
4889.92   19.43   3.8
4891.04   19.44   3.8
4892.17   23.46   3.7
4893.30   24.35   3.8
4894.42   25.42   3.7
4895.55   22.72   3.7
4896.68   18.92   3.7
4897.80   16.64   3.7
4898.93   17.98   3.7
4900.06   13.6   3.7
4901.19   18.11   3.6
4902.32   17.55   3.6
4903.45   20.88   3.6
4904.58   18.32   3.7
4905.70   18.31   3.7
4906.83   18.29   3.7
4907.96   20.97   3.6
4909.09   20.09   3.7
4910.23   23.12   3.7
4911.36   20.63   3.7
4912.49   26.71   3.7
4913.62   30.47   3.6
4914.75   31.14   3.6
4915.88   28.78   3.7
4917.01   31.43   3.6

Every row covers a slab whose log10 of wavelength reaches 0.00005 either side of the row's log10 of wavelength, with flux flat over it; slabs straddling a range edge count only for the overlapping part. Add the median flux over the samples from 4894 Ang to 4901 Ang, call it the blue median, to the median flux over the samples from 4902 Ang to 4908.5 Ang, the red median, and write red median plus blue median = 37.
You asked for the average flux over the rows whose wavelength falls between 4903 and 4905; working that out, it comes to 20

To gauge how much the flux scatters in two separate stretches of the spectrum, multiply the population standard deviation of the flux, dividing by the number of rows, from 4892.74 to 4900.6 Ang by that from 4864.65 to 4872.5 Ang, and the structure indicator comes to 13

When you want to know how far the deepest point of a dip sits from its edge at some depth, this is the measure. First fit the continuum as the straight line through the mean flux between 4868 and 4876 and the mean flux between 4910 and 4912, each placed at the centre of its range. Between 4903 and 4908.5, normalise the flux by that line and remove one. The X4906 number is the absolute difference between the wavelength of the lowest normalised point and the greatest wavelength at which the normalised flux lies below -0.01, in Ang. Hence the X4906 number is 3.4 Ang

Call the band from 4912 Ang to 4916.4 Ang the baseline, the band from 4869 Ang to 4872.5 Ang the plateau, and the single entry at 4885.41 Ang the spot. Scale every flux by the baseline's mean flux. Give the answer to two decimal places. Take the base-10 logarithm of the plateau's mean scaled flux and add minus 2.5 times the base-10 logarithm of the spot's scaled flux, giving 0.38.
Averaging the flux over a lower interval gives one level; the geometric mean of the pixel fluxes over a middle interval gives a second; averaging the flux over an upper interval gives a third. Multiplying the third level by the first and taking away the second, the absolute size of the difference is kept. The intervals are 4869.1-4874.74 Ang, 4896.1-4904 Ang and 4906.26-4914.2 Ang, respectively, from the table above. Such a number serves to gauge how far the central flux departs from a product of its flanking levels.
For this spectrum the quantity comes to 649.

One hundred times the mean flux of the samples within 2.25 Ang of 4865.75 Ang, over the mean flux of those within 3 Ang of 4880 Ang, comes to 93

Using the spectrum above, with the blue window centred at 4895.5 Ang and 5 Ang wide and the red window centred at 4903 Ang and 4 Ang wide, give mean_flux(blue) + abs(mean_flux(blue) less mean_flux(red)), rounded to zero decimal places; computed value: 25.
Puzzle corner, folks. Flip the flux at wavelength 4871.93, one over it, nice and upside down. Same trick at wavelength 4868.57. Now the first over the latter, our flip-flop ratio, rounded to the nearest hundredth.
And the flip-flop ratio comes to 0.91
